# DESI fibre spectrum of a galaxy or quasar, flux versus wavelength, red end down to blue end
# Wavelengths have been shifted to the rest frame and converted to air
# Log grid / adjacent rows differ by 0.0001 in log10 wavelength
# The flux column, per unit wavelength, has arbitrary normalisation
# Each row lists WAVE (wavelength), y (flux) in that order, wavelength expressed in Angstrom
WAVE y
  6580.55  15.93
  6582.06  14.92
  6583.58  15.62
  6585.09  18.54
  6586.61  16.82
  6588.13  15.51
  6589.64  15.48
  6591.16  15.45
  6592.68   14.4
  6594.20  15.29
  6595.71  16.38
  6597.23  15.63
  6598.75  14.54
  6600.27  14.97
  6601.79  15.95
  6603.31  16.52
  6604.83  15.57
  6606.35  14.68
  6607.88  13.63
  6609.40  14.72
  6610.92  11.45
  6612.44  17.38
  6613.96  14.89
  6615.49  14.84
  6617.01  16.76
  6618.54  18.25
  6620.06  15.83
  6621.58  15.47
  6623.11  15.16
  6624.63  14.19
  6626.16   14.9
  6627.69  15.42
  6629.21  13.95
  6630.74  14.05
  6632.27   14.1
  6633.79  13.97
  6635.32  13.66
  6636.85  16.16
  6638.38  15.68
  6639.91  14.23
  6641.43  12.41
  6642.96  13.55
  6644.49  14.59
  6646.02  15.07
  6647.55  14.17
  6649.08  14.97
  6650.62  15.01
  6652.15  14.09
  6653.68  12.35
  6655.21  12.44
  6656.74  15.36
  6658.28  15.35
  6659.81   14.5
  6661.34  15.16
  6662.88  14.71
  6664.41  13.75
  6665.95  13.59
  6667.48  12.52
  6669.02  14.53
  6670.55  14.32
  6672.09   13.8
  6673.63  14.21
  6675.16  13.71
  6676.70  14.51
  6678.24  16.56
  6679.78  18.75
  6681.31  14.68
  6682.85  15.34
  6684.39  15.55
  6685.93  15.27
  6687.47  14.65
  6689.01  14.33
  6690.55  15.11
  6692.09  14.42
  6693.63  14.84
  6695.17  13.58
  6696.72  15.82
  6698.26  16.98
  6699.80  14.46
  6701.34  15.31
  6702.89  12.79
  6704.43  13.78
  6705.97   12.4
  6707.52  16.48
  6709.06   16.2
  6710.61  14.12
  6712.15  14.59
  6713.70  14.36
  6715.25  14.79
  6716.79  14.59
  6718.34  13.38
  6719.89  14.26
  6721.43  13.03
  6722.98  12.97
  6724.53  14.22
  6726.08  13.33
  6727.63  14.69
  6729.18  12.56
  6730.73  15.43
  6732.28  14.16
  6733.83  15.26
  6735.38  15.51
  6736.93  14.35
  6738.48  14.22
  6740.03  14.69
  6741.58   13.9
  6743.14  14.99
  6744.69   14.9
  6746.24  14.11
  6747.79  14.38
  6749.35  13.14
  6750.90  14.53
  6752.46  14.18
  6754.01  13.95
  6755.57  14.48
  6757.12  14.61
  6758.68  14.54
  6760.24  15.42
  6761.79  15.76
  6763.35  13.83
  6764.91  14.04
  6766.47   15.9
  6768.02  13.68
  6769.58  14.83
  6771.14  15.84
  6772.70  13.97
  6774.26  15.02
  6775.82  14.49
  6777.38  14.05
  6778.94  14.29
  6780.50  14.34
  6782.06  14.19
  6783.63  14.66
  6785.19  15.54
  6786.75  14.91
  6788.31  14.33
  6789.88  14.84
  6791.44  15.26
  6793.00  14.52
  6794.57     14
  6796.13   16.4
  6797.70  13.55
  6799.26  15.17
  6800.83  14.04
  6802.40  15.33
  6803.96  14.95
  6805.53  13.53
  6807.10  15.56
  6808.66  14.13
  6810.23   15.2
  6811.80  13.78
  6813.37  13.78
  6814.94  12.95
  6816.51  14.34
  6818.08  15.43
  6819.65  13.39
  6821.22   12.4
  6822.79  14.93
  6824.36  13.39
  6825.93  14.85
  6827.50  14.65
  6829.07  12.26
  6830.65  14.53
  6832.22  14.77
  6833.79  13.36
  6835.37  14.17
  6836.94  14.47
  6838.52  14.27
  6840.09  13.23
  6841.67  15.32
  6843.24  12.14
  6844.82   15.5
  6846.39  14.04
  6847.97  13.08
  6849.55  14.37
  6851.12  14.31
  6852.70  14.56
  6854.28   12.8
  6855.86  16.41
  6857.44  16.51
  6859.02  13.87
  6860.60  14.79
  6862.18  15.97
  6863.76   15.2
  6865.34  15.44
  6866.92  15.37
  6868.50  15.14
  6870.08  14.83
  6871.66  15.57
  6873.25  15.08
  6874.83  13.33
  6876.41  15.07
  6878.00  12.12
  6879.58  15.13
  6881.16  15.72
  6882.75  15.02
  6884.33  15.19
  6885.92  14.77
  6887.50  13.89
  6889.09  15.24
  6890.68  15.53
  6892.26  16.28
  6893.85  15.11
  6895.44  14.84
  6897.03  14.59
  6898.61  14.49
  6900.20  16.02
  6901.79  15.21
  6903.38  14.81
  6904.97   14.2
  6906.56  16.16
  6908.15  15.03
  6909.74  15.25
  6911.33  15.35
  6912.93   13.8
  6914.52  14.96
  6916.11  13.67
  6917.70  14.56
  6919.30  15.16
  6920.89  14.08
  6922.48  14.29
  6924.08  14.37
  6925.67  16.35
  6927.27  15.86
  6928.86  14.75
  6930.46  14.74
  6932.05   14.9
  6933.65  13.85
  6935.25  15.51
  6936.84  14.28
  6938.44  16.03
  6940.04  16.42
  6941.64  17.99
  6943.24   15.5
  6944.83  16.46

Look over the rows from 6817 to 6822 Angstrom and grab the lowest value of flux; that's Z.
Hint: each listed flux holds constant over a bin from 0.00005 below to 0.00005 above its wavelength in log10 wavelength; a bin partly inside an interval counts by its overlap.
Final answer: 12.4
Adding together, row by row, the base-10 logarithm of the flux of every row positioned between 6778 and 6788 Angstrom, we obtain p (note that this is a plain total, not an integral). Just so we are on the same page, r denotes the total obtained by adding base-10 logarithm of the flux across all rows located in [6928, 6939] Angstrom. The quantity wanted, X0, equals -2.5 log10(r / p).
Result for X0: -0.2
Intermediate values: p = 7.0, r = 8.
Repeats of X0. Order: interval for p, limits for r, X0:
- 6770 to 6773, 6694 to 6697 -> 0.0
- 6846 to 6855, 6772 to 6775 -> 1.2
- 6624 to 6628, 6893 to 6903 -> -0.8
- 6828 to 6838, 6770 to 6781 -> -0.2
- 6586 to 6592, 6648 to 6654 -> 0.0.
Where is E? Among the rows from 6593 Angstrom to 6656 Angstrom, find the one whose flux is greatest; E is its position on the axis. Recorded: 6618.54 Angstrom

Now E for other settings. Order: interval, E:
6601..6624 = 6618.54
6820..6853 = 6844.82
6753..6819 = 6796.13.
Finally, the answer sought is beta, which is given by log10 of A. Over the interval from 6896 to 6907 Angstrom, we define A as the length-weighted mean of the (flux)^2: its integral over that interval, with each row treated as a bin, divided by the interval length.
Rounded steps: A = 226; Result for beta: 2.35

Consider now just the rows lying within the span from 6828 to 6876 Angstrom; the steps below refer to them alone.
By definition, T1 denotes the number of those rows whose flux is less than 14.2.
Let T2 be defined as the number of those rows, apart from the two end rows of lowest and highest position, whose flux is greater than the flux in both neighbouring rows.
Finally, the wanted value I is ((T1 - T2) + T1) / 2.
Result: 5.0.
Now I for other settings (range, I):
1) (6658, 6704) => 2.5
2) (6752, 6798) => 5.5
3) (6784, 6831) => 7.5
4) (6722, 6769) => 6.5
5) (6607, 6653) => 8.0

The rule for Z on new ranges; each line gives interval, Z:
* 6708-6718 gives 14.12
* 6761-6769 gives 13.68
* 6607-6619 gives 11.45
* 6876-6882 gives 12.12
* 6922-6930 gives 14.29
